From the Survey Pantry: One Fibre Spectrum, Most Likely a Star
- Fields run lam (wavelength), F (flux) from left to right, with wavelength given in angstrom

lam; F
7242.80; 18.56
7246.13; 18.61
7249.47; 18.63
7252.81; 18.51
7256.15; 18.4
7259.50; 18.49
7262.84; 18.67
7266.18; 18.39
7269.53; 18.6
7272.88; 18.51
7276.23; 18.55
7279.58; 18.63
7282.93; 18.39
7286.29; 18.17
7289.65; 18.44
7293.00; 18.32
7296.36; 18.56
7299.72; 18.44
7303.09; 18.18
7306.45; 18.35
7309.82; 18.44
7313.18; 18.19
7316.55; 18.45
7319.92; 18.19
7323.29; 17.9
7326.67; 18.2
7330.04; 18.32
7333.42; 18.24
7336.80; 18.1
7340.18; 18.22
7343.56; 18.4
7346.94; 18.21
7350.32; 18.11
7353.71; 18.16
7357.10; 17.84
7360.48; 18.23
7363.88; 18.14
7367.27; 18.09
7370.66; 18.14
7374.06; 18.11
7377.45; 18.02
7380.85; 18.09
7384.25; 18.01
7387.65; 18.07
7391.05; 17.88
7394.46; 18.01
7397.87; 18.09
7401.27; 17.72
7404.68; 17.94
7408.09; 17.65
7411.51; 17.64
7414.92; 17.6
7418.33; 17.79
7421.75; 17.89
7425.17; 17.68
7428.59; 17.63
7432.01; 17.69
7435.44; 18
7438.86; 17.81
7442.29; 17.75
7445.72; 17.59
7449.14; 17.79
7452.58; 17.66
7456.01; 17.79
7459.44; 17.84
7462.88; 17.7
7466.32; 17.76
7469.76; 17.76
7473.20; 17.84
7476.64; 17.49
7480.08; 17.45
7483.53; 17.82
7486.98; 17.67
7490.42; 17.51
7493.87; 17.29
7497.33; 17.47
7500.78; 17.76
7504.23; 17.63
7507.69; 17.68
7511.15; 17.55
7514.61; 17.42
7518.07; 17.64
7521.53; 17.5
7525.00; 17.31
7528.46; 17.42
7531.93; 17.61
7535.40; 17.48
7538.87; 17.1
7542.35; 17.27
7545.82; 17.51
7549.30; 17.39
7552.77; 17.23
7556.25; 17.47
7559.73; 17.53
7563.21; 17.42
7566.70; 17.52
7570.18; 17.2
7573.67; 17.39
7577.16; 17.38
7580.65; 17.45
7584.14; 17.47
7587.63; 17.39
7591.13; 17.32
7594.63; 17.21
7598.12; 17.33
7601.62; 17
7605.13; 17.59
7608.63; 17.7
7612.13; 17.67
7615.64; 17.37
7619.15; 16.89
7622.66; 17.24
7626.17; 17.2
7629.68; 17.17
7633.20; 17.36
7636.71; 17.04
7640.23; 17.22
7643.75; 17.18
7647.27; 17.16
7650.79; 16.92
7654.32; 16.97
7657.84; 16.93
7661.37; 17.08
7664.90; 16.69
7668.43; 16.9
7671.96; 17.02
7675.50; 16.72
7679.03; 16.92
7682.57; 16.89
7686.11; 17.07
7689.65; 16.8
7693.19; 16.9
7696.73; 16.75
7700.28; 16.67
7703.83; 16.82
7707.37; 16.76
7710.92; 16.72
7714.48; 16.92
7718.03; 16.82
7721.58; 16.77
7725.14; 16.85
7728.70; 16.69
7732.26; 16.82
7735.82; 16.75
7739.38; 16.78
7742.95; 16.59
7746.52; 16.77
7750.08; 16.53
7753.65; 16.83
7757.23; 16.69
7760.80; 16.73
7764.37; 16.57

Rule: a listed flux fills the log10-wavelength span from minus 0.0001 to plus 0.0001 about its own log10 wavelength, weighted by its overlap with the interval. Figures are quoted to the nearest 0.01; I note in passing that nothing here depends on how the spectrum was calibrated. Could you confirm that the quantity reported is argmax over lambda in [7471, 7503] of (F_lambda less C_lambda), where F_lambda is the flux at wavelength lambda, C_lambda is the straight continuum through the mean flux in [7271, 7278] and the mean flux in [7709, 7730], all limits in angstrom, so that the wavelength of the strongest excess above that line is 7500.78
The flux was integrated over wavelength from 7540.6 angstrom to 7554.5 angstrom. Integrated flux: 241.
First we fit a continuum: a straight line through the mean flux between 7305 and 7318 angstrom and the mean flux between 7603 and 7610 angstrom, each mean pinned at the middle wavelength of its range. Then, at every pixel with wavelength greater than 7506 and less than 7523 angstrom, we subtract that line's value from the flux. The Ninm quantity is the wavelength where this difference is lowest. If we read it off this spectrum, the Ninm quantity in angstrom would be 7514.61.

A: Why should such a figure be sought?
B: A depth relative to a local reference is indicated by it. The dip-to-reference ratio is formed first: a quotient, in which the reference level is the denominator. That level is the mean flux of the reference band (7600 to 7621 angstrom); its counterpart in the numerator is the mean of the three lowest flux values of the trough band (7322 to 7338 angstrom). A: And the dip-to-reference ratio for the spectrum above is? 1.04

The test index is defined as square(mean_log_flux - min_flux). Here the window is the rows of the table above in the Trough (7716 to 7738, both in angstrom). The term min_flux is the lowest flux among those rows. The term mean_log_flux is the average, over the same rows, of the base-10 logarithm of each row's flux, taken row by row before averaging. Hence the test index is 239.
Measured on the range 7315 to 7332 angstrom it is 277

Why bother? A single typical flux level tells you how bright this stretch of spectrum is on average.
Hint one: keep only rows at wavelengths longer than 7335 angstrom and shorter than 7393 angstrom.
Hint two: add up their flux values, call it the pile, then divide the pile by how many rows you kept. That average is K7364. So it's 18.1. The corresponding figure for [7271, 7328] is 18.3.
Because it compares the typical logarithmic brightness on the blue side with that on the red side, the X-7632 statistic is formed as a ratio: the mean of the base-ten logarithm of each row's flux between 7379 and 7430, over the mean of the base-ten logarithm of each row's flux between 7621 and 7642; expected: 1.013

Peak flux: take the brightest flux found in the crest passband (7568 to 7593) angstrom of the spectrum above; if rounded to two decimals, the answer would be 17.47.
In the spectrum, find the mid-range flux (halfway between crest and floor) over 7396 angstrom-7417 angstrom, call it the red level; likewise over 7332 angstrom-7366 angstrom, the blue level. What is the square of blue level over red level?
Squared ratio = 1.03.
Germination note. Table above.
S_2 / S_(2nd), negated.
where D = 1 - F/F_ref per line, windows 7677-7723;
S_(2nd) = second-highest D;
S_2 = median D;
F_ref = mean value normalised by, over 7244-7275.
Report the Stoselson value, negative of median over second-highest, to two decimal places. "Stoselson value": -0.94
